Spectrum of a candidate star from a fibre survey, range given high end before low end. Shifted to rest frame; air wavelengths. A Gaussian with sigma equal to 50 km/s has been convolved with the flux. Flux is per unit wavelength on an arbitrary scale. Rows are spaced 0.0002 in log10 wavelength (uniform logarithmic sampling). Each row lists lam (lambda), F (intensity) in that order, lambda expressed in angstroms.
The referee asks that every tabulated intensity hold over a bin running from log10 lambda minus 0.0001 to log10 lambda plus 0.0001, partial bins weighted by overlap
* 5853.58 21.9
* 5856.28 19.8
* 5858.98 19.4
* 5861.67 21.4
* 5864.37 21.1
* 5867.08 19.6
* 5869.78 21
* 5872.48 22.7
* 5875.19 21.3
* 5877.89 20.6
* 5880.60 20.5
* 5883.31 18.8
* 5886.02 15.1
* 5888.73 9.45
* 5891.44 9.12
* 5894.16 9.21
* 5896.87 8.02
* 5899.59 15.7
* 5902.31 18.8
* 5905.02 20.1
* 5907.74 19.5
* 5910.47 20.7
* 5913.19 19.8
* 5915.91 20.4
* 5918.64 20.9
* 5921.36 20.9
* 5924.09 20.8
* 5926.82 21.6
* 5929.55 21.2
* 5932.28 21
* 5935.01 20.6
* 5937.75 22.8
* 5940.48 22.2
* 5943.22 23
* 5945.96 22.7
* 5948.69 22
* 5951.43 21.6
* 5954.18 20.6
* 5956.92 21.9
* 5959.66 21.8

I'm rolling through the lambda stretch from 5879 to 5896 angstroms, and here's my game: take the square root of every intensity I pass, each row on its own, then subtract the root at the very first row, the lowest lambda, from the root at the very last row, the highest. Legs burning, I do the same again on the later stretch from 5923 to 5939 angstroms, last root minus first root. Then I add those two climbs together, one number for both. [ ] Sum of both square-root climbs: -1.3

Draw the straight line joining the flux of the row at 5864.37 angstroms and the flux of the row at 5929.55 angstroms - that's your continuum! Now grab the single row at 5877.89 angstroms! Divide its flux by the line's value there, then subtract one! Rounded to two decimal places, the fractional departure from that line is -0.02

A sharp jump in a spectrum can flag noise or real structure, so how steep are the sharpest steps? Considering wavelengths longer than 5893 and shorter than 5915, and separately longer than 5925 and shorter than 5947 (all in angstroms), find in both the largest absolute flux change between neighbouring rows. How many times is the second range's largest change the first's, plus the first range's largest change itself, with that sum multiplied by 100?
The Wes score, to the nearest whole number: 797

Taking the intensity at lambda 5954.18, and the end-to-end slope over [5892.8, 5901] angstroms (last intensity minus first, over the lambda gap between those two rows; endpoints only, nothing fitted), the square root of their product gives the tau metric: 5.0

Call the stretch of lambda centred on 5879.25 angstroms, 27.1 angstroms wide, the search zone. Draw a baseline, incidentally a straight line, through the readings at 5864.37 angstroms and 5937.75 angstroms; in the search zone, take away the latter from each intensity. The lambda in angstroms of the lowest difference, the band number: 5891.44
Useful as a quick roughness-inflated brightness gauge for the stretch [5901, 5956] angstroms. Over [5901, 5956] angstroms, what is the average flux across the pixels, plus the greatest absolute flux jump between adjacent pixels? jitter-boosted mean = 23.3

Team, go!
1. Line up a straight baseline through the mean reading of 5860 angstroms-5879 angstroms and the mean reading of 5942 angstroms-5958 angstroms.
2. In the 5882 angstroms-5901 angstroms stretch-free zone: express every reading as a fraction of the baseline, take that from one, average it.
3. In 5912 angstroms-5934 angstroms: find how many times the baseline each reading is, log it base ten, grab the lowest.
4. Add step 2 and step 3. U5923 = 0.39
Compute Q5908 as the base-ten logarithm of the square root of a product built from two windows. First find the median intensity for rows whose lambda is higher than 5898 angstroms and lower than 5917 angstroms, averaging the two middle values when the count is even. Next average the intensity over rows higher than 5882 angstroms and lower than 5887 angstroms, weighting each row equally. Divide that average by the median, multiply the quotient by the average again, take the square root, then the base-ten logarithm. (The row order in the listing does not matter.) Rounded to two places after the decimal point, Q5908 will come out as 0.58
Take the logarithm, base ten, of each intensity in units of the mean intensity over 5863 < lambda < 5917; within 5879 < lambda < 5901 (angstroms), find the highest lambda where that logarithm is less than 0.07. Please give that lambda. 5899.59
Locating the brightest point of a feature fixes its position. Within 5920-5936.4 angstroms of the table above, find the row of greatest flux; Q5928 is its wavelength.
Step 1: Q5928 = 5926.82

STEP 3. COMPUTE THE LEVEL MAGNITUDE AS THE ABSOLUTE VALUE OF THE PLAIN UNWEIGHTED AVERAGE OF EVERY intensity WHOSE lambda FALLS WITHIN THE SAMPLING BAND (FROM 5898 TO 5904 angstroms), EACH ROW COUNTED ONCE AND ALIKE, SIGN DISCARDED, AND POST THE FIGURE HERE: 17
